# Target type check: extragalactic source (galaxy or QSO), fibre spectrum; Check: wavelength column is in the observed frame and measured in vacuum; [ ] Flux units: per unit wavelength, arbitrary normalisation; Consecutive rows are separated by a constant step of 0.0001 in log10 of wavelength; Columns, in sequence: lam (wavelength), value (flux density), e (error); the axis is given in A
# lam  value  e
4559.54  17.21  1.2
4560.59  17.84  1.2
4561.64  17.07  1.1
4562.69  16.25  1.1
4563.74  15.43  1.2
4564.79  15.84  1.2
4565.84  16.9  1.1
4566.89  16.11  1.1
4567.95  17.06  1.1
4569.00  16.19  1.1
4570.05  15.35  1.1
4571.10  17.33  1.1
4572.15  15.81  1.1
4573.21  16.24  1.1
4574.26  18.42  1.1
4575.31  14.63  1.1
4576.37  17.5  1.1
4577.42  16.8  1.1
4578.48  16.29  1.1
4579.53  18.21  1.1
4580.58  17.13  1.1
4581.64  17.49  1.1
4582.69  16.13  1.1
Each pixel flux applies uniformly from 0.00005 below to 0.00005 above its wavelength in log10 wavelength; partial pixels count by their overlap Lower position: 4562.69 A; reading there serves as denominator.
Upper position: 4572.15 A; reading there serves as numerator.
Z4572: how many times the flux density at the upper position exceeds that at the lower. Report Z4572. 0.97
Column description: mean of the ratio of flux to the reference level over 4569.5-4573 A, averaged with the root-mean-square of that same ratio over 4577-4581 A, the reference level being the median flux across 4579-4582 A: 0.952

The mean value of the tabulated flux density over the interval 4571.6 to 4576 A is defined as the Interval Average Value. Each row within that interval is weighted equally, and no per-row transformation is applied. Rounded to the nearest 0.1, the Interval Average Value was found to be 16.3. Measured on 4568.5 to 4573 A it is 16.2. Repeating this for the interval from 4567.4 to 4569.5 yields 16.6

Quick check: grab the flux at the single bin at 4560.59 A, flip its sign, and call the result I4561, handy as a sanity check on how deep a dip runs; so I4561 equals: -17.8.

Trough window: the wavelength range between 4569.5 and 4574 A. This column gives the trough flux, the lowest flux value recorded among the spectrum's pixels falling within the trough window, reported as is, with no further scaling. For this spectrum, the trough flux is 15.35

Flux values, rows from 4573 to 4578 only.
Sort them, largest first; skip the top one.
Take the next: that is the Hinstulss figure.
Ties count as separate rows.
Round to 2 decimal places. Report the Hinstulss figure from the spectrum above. 17.50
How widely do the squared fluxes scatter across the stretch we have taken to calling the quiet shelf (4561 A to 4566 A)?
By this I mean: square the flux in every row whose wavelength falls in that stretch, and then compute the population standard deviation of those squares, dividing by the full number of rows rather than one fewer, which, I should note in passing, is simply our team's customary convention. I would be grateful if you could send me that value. 20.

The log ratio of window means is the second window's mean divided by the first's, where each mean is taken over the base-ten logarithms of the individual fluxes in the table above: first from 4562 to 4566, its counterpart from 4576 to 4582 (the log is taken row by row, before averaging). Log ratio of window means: 1.024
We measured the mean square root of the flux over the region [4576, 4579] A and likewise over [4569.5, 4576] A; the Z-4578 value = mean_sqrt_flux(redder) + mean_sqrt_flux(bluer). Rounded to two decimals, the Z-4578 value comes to 8.14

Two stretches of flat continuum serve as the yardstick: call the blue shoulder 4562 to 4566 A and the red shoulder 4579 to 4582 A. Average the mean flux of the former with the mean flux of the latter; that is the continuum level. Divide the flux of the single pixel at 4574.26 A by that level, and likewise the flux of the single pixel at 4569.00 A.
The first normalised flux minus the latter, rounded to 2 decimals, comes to 0.13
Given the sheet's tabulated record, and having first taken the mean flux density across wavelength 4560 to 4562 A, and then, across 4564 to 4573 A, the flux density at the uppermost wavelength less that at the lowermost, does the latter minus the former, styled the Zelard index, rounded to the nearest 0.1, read -17.5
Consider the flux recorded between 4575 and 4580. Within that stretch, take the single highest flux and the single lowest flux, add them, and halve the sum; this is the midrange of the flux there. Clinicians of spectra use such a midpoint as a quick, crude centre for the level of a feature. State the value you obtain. 16.4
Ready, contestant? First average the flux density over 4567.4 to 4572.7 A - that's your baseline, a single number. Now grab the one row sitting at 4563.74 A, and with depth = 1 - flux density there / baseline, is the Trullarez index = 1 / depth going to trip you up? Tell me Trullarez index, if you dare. 18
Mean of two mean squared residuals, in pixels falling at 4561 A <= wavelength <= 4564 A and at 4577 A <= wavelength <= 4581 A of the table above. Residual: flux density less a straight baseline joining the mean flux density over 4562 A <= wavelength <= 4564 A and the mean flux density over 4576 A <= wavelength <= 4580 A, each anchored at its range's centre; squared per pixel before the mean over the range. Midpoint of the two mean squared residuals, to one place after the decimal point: 0.6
